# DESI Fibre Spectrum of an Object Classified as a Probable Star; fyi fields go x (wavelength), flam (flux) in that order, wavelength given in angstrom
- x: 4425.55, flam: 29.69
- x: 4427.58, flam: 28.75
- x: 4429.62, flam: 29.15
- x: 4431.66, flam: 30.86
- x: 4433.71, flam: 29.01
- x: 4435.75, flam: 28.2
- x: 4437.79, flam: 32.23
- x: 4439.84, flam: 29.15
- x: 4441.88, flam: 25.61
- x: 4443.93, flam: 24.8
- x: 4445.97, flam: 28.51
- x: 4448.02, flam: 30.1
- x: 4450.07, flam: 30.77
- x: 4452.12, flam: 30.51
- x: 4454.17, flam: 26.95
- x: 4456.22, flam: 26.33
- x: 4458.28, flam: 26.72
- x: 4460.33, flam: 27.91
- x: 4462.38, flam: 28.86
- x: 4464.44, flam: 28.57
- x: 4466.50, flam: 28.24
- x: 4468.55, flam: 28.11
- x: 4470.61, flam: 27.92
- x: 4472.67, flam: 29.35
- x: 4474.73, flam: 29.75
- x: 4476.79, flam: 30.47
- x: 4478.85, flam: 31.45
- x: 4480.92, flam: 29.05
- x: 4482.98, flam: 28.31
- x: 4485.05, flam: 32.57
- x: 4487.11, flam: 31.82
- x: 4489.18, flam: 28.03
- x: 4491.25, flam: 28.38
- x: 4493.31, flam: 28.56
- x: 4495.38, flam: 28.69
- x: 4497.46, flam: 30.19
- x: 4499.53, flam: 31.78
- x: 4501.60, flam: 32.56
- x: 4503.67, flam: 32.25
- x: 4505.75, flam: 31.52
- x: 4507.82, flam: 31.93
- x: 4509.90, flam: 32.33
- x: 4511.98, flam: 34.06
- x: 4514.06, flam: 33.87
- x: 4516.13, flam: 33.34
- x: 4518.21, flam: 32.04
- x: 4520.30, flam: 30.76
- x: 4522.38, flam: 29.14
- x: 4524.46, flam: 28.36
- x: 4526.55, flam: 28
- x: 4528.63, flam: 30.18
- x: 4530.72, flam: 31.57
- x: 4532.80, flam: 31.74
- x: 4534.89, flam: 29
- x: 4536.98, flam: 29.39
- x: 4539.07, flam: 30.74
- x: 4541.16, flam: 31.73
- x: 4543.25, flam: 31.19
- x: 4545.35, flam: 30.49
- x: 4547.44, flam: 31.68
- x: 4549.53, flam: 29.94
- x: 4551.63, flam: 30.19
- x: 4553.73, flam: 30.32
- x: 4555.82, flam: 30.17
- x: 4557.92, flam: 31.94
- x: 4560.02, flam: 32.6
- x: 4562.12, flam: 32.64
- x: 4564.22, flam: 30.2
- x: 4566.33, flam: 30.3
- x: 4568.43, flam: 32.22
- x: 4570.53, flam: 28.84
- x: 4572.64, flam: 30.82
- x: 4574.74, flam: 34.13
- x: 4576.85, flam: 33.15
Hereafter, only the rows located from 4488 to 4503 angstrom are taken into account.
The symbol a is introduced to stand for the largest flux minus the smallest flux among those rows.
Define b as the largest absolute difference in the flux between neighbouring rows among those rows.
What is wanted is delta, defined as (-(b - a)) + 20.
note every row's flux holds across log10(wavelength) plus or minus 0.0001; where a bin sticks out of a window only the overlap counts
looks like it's 22.9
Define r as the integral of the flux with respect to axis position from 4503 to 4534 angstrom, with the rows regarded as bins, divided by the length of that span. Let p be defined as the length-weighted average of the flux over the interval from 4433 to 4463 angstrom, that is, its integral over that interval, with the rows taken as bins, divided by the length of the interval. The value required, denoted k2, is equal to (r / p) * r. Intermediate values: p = 28.4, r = 31.4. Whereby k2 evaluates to 34.7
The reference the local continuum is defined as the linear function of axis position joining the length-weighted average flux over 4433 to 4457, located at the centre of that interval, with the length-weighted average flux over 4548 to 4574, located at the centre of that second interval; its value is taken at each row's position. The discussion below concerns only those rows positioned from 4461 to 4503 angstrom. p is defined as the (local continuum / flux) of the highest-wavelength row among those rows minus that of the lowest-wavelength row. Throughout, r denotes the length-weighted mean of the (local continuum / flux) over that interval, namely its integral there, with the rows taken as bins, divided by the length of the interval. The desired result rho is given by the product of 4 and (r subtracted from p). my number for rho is -4.32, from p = -0.09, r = 0.99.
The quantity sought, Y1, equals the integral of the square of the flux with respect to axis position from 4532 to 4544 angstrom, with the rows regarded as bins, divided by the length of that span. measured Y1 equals 937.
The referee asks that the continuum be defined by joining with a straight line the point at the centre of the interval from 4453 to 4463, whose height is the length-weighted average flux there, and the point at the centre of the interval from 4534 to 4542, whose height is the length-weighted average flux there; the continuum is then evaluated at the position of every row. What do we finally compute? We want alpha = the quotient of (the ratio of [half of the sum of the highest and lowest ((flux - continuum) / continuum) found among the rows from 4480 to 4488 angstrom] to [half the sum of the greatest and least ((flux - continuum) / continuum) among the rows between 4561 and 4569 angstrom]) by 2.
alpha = 3.64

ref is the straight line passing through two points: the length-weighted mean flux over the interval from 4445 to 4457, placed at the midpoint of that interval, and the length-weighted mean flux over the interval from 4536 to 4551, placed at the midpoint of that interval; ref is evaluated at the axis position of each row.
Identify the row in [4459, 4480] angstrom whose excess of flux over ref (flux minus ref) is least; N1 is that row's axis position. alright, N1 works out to 4470.61 angstrom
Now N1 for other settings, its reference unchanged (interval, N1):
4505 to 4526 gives 4524.46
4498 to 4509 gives 4505.75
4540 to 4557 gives 4549.53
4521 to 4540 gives 4526.55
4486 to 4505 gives 4489.18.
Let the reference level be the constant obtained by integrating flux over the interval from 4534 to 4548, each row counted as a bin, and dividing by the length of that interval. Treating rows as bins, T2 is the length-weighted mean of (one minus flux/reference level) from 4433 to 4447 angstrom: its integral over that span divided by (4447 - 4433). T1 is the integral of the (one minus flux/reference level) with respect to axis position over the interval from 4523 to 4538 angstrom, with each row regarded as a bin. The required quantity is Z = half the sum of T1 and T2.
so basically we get 0.25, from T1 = 0.4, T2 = 0.08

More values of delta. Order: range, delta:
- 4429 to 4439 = 20.0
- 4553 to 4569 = 20.0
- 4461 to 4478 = 21.1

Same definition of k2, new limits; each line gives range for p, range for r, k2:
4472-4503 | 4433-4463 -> 26.7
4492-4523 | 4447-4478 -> 26.2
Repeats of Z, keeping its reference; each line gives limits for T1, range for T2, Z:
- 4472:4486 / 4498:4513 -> 0.07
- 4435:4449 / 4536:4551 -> 0.50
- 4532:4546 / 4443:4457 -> 0.03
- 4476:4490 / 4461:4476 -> 0.10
